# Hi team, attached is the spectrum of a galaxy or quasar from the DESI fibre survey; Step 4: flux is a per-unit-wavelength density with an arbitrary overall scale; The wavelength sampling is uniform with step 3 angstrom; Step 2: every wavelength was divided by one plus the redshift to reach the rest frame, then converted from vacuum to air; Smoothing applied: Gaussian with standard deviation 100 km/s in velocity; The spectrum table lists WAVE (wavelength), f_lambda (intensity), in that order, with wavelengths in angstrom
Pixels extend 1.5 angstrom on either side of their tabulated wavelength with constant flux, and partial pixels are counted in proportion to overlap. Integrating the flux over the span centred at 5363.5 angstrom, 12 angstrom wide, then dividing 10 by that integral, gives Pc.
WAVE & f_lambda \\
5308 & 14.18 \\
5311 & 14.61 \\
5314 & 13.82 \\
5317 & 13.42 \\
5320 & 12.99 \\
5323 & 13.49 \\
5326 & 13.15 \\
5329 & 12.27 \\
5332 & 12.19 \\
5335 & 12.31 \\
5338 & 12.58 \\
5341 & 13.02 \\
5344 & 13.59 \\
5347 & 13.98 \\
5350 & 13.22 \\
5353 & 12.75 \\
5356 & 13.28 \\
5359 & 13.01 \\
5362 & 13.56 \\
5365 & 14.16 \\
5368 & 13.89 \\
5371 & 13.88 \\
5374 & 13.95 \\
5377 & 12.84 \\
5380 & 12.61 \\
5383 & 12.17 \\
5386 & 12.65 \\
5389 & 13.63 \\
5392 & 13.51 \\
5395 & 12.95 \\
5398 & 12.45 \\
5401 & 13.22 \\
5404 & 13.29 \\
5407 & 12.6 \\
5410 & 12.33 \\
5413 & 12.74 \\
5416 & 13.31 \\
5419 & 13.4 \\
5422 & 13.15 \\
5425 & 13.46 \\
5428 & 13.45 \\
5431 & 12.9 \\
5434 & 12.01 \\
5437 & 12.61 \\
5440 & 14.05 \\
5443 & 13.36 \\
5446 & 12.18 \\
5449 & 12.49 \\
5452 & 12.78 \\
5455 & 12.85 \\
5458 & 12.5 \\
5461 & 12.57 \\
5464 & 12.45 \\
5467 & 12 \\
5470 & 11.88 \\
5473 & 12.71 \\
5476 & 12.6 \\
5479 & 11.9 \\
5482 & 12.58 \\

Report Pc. 0.06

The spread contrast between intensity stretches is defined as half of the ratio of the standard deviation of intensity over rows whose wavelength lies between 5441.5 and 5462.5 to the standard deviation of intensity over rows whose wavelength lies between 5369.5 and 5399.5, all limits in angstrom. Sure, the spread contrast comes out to 0.29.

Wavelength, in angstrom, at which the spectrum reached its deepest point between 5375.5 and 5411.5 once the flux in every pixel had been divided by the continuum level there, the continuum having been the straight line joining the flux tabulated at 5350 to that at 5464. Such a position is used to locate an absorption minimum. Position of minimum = 5383 angstrom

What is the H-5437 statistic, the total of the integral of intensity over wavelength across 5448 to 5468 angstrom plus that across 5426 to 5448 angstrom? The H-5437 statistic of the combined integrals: 535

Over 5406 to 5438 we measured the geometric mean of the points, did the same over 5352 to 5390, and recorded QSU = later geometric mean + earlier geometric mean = 26.1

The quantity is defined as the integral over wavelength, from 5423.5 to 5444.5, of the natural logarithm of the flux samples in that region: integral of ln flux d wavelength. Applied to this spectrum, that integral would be 54.0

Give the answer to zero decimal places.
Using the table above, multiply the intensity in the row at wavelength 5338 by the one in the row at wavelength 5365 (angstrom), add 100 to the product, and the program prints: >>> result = 278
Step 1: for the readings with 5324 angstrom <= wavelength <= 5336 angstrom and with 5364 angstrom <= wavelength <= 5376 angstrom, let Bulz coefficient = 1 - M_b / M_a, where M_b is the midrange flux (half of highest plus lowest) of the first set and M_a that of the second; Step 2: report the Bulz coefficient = 0.10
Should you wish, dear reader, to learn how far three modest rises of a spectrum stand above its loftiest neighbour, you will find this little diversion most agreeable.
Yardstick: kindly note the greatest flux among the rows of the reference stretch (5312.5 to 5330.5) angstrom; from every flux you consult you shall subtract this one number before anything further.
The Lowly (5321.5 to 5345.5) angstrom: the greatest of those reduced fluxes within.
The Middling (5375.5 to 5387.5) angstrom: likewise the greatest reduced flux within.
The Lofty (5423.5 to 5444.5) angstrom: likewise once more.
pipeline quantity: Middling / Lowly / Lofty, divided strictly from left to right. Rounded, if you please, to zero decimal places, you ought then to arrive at 19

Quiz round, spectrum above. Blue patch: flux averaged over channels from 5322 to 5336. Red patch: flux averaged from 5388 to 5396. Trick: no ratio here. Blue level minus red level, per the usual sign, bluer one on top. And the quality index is -0.7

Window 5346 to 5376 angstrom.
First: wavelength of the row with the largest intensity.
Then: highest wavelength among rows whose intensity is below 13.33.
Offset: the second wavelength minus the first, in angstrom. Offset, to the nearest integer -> -6 angstrom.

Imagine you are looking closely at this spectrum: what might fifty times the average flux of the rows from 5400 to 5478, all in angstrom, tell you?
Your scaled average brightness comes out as 640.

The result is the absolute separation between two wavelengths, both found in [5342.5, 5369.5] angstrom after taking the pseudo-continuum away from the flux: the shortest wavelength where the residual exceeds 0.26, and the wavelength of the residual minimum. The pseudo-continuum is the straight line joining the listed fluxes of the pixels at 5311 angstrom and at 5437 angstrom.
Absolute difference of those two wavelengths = 12 angstrom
